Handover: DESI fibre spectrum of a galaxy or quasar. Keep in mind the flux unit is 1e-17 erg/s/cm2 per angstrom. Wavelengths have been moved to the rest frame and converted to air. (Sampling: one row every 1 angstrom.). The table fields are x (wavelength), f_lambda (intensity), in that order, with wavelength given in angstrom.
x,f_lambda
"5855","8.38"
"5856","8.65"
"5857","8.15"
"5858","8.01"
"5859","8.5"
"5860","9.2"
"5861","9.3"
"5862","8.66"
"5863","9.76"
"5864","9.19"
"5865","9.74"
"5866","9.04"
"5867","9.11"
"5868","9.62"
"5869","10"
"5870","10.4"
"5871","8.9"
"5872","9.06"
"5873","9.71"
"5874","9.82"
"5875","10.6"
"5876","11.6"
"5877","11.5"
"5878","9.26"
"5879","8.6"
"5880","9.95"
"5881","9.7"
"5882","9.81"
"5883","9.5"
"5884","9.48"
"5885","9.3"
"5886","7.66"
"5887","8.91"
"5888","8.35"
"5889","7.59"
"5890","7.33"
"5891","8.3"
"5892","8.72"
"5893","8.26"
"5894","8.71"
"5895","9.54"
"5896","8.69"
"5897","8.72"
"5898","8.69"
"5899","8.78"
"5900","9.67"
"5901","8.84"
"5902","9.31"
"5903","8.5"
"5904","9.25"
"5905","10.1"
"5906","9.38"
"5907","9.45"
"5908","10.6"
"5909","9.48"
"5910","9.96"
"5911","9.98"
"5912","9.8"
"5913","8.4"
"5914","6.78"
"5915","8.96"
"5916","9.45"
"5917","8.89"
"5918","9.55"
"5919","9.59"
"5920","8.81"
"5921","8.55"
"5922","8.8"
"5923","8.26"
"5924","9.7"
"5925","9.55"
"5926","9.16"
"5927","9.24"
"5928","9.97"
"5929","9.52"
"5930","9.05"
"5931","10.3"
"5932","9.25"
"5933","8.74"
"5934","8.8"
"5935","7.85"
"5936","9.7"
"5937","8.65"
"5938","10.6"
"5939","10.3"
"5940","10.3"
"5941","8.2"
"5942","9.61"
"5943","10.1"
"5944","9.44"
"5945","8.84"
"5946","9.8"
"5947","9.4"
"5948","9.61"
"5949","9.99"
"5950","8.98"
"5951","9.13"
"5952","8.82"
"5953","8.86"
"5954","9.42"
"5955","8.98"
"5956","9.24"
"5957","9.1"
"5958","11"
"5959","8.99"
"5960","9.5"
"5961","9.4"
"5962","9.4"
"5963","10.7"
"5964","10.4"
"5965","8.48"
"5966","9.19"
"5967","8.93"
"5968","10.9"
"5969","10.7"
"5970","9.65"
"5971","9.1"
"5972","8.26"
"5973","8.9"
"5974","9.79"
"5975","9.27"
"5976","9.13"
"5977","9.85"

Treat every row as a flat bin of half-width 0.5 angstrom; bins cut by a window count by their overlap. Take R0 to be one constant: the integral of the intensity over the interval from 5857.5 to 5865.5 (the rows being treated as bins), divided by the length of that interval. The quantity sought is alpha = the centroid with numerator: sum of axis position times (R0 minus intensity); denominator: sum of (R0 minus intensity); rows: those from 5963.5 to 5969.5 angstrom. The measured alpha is 5967.5 angstrom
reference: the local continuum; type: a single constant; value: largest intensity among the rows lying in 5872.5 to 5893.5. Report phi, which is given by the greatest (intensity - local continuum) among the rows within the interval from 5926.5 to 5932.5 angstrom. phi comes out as -1.30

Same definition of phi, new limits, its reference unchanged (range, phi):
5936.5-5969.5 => -0.60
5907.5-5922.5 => -1.00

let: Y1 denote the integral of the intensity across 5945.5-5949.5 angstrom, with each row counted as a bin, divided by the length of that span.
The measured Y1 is 9.7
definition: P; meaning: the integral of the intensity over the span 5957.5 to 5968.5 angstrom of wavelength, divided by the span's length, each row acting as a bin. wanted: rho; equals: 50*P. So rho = 486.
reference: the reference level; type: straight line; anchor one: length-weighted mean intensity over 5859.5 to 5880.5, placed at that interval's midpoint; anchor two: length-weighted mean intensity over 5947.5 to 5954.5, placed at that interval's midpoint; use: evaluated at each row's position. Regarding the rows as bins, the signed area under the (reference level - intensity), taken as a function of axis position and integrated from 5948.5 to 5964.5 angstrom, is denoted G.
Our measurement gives -4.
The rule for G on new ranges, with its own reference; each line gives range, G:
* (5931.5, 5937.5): 3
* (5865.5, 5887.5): 0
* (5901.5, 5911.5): -1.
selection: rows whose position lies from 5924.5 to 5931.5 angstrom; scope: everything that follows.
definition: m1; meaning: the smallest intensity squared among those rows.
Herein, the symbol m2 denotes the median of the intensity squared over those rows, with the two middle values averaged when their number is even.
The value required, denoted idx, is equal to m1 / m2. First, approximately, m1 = 82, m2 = 91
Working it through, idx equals 0.90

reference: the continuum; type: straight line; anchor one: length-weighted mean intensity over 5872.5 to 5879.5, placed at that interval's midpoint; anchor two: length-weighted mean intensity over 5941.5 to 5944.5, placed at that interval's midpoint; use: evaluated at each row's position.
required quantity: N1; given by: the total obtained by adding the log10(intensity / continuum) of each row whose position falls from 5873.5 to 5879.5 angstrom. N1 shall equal 0.00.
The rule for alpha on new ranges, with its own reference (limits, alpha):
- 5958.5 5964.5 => 5962.8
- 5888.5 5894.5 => 5890.7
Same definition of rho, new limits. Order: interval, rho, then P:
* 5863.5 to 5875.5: 480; 9.6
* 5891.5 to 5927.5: 456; 9.1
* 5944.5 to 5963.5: 471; 9.4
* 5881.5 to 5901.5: 437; 8.7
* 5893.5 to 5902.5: 450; 9.0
